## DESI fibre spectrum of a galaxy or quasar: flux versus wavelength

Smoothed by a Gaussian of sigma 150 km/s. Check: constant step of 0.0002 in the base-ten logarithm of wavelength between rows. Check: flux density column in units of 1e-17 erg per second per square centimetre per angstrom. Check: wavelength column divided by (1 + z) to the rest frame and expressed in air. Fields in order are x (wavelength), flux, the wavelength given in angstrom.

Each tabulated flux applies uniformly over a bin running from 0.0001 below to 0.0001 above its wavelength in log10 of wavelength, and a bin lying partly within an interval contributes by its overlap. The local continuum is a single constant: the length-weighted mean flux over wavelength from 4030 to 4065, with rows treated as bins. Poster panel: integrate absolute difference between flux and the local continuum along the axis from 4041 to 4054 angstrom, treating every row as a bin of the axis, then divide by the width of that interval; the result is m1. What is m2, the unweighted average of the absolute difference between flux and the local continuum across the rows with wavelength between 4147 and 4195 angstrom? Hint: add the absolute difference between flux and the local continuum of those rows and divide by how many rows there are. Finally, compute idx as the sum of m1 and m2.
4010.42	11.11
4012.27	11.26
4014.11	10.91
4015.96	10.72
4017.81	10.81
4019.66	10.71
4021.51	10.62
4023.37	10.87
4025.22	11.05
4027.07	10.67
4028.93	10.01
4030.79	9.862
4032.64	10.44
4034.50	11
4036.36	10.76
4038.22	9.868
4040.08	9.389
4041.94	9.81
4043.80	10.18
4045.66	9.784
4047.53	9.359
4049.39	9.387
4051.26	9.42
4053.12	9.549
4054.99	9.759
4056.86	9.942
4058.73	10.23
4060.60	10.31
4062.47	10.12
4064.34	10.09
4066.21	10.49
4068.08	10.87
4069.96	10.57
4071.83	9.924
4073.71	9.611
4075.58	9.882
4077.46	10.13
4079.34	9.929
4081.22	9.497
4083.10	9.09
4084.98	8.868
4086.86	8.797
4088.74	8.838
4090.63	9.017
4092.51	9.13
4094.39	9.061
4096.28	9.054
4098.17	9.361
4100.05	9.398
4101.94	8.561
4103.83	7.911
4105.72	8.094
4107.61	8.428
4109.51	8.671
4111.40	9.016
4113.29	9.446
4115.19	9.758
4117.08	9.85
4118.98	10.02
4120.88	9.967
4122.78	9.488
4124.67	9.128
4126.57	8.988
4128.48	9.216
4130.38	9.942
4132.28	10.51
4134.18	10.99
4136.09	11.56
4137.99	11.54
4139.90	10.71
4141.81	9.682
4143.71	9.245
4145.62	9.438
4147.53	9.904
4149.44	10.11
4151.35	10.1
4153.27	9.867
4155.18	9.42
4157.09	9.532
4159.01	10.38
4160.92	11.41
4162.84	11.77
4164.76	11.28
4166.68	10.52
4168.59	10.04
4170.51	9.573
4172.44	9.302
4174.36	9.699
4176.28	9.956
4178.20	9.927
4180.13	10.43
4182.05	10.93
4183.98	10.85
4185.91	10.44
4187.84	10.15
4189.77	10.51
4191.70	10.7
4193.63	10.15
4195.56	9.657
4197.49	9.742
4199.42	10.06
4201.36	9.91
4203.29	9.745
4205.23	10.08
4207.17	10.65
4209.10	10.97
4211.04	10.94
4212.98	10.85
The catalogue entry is 0.9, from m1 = 0.38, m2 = 0.5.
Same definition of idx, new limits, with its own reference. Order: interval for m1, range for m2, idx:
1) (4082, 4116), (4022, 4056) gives 1.5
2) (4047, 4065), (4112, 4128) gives 0.7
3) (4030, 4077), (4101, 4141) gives 1.3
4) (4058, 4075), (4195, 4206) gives 0.5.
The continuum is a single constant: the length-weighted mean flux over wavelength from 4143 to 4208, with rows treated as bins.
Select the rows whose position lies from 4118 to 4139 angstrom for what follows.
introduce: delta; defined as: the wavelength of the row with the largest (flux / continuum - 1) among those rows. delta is 4136.09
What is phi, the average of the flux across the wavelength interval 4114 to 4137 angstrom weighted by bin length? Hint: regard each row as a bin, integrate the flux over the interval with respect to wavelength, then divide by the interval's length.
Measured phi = 9.9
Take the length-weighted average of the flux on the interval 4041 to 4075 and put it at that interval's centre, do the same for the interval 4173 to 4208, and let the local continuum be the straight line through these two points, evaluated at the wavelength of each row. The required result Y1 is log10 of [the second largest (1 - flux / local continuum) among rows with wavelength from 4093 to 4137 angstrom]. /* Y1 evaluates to -0.7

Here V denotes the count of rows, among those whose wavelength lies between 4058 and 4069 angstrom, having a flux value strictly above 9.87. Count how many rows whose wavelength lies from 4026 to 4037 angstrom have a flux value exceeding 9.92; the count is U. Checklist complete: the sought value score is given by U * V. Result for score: 30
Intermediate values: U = 5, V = 6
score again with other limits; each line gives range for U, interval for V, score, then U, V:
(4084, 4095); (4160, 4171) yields 0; 0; 5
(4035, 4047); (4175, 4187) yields 12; 2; 6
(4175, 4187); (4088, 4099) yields 0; 6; 0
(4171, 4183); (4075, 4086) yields 12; 4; 3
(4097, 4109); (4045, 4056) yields 0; 0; 0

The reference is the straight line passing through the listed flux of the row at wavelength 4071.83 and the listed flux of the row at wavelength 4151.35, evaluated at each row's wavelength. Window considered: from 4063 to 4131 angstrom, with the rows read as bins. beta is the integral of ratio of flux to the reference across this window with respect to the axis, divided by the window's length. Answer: 0.94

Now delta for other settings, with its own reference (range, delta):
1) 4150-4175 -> 4162.84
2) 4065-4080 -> 4068.08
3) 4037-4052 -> 4043.80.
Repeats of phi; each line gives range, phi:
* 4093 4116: 8.9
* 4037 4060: 9.7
